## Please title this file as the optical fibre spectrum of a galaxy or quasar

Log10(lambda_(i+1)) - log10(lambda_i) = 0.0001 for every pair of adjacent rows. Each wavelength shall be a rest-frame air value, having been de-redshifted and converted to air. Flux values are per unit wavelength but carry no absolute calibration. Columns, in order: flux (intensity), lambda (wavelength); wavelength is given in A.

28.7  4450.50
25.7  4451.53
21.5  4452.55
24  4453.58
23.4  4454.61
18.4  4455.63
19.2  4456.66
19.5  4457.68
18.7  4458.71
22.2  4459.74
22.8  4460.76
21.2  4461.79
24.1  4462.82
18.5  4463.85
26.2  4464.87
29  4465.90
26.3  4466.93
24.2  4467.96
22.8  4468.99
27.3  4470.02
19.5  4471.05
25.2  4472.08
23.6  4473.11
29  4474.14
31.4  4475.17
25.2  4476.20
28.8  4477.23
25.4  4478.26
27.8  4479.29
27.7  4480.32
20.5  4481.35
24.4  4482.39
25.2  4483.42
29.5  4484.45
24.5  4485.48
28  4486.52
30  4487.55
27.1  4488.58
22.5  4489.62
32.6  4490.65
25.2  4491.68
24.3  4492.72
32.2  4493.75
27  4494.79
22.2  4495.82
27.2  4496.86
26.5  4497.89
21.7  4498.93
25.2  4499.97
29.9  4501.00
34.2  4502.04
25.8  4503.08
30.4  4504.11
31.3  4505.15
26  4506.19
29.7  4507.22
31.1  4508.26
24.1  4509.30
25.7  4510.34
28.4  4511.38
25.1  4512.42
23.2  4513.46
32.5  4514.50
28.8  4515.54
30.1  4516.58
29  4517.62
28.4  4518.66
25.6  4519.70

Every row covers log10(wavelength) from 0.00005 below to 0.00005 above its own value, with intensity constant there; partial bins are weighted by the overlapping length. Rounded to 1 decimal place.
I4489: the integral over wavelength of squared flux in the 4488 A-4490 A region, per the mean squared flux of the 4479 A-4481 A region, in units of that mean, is 1.7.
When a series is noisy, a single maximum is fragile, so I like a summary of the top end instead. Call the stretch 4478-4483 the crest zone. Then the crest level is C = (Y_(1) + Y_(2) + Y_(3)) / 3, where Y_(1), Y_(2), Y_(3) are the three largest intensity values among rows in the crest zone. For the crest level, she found 27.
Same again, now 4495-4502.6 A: 30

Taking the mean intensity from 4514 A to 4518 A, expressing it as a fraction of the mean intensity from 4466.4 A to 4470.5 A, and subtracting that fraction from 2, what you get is 0.80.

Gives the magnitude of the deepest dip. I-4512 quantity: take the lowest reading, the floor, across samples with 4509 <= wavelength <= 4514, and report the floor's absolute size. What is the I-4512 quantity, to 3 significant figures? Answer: 23.2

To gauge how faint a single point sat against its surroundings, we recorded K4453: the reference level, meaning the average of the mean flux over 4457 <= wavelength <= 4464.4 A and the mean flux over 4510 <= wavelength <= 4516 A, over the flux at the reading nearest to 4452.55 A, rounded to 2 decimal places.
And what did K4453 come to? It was 1.12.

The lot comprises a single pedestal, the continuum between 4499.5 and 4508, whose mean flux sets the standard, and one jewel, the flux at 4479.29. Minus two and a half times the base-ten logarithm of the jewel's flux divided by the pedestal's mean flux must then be 0.05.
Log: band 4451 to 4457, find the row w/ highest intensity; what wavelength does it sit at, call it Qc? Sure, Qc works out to 4451.53 A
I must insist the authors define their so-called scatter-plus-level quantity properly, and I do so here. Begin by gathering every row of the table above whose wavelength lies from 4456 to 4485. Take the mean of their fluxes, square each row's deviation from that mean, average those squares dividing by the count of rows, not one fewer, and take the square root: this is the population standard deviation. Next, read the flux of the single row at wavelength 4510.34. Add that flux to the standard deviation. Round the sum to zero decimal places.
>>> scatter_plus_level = 29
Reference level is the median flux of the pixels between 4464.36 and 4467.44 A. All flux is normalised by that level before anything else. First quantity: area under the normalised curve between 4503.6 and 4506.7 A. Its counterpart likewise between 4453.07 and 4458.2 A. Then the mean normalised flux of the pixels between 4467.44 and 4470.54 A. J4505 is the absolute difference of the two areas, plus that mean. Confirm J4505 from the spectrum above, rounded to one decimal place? 1.6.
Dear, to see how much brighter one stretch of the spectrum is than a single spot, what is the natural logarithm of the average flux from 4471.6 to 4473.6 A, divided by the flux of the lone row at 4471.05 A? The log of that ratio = 0.22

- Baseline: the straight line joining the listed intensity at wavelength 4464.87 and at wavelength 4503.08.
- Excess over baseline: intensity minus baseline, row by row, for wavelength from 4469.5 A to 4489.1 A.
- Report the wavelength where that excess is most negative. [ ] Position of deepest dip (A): 4471.05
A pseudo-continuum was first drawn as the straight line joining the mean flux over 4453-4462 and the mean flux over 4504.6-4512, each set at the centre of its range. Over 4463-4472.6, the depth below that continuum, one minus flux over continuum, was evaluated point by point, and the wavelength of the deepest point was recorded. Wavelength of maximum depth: 4463.85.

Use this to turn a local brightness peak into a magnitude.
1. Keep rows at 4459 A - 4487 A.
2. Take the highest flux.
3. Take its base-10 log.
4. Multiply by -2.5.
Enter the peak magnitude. -3.74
